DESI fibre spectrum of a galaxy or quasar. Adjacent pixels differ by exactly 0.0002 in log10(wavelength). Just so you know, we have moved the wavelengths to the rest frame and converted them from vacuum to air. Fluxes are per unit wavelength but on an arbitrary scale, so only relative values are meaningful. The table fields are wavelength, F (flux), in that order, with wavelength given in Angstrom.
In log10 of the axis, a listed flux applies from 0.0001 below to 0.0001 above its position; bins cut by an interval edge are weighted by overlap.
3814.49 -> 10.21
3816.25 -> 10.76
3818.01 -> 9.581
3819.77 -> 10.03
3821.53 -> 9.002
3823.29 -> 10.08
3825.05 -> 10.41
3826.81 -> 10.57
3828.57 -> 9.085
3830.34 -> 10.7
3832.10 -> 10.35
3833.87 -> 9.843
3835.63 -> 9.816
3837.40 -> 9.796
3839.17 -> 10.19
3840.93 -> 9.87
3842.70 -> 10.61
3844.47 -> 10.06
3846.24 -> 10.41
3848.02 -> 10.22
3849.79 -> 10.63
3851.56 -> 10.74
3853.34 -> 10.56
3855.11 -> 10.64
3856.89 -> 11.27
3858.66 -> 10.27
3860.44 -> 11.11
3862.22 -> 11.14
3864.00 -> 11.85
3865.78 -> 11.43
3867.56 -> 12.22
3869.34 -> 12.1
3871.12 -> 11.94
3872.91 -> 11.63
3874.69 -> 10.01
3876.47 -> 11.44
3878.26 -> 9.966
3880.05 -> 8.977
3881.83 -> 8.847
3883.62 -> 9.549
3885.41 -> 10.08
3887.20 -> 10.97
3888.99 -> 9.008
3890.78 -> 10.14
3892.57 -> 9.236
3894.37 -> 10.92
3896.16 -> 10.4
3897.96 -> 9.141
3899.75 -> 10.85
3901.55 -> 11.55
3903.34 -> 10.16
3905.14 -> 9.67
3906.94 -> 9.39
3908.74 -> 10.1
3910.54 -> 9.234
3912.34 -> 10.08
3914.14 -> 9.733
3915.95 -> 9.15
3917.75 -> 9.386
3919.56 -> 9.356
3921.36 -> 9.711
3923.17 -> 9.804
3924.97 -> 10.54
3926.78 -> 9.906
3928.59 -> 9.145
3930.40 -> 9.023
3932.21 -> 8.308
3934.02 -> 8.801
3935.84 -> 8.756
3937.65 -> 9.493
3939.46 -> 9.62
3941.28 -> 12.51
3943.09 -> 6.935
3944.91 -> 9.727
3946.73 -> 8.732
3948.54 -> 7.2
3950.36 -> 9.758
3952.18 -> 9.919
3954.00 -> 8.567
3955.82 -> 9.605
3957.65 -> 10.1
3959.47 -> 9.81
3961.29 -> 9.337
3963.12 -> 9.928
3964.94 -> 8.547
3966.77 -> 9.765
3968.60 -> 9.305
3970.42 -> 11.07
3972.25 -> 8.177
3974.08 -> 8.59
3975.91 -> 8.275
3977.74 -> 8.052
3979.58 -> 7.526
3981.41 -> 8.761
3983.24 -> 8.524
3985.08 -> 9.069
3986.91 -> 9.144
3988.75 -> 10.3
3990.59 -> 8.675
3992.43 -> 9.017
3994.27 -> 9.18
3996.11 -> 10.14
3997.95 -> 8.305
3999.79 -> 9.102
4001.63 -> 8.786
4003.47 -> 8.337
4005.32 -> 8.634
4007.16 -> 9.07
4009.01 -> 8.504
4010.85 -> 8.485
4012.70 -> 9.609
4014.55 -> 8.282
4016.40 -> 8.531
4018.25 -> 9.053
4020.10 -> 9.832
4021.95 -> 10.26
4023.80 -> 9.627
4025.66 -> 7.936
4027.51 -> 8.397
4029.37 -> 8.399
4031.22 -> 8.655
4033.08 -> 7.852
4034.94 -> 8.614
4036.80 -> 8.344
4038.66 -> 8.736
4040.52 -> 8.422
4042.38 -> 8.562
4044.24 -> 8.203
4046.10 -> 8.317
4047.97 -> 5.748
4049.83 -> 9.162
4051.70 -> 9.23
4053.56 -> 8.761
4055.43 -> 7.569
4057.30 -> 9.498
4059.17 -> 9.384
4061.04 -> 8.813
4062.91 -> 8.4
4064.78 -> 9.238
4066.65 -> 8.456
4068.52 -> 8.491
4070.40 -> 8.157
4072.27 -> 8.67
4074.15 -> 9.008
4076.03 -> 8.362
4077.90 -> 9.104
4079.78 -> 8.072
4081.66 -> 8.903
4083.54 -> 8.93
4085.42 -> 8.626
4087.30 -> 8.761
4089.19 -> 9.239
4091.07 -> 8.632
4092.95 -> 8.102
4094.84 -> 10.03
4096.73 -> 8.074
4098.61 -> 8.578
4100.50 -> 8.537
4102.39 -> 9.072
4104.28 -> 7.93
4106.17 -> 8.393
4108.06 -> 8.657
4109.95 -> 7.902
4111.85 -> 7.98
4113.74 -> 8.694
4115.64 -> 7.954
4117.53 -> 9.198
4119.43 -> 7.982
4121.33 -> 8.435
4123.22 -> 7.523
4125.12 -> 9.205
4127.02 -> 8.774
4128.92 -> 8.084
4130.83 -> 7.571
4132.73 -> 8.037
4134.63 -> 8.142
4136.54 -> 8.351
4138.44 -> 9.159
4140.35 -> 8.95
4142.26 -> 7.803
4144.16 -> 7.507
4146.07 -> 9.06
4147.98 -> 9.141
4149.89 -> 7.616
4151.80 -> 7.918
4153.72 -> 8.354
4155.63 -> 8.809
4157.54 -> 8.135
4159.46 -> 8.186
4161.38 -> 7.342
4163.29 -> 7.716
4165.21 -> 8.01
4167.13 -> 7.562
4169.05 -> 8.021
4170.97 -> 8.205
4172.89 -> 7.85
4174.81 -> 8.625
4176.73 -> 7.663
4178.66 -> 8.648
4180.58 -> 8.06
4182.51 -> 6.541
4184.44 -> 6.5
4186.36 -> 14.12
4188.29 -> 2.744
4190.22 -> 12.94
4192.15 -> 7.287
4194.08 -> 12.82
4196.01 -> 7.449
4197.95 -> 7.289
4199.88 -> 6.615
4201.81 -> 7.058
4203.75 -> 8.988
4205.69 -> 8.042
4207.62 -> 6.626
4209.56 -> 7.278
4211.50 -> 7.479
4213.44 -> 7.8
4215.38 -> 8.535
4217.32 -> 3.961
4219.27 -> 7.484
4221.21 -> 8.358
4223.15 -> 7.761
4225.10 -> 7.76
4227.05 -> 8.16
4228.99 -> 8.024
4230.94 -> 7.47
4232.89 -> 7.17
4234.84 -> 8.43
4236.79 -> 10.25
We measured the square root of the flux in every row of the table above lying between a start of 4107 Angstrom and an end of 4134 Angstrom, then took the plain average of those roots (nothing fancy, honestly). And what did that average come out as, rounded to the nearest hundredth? 2.88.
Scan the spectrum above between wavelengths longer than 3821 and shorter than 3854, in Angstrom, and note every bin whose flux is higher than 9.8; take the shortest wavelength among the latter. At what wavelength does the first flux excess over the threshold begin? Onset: 3823.29 Angstrom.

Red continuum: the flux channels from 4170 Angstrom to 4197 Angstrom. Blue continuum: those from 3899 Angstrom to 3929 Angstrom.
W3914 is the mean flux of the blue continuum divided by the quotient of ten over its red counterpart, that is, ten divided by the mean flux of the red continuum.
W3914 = 8.4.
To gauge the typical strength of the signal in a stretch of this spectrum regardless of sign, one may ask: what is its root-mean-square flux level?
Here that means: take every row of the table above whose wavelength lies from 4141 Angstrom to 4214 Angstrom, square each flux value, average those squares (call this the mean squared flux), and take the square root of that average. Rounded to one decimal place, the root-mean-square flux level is 8.3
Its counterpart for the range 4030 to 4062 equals 8.5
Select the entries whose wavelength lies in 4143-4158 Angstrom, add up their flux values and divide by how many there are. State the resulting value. 8.3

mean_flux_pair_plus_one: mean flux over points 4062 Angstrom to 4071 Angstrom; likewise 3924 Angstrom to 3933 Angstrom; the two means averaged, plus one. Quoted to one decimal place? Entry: 10.0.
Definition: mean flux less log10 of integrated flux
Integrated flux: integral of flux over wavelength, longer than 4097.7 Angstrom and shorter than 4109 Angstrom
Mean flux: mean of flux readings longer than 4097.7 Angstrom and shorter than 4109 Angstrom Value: 6.5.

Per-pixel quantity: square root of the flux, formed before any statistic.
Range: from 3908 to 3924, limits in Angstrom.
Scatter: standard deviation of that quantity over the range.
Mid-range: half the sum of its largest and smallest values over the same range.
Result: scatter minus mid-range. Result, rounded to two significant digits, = -3.0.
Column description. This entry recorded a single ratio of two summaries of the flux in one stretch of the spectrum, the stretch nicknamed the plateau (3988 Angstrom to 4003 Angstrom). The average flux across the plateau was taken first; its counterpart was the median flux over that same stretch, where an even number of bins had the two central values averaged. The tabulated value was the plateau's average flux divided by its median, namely 1.01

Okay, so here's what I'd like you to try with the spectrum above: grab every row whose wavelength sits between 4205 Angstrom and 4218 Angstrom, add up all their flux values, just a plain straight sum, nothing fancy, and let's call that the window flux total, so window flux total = 50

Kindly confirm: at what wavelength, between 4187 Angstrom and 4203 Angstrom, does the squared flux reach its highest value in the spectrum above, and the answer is 4190.22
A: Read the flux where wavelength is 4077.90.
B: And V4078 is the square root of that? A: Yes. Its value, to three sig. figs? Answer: 3.02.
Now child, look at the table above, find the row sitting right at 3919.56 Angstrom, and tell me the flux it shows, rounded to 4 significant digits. 9.356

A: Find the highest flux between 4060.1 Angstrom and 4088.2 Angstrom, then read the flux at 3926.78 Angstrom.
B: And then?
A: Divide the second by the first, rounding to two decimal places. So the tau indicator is 1.07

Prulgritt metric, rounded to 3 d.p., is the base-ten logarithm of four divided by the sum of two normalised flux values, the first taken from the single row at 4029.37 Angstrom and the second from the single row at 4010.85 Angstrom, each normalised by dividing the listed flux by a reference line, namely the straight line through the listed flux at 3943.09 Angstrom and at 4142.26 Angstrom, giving 0.236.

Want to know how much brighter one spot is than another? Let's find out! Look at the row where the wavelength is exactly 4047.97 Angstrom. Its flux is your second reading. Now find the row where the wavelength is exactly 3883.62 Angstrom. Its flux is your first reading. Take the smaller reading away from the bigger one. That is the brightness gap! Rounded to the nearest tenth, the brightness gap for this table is 3.8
